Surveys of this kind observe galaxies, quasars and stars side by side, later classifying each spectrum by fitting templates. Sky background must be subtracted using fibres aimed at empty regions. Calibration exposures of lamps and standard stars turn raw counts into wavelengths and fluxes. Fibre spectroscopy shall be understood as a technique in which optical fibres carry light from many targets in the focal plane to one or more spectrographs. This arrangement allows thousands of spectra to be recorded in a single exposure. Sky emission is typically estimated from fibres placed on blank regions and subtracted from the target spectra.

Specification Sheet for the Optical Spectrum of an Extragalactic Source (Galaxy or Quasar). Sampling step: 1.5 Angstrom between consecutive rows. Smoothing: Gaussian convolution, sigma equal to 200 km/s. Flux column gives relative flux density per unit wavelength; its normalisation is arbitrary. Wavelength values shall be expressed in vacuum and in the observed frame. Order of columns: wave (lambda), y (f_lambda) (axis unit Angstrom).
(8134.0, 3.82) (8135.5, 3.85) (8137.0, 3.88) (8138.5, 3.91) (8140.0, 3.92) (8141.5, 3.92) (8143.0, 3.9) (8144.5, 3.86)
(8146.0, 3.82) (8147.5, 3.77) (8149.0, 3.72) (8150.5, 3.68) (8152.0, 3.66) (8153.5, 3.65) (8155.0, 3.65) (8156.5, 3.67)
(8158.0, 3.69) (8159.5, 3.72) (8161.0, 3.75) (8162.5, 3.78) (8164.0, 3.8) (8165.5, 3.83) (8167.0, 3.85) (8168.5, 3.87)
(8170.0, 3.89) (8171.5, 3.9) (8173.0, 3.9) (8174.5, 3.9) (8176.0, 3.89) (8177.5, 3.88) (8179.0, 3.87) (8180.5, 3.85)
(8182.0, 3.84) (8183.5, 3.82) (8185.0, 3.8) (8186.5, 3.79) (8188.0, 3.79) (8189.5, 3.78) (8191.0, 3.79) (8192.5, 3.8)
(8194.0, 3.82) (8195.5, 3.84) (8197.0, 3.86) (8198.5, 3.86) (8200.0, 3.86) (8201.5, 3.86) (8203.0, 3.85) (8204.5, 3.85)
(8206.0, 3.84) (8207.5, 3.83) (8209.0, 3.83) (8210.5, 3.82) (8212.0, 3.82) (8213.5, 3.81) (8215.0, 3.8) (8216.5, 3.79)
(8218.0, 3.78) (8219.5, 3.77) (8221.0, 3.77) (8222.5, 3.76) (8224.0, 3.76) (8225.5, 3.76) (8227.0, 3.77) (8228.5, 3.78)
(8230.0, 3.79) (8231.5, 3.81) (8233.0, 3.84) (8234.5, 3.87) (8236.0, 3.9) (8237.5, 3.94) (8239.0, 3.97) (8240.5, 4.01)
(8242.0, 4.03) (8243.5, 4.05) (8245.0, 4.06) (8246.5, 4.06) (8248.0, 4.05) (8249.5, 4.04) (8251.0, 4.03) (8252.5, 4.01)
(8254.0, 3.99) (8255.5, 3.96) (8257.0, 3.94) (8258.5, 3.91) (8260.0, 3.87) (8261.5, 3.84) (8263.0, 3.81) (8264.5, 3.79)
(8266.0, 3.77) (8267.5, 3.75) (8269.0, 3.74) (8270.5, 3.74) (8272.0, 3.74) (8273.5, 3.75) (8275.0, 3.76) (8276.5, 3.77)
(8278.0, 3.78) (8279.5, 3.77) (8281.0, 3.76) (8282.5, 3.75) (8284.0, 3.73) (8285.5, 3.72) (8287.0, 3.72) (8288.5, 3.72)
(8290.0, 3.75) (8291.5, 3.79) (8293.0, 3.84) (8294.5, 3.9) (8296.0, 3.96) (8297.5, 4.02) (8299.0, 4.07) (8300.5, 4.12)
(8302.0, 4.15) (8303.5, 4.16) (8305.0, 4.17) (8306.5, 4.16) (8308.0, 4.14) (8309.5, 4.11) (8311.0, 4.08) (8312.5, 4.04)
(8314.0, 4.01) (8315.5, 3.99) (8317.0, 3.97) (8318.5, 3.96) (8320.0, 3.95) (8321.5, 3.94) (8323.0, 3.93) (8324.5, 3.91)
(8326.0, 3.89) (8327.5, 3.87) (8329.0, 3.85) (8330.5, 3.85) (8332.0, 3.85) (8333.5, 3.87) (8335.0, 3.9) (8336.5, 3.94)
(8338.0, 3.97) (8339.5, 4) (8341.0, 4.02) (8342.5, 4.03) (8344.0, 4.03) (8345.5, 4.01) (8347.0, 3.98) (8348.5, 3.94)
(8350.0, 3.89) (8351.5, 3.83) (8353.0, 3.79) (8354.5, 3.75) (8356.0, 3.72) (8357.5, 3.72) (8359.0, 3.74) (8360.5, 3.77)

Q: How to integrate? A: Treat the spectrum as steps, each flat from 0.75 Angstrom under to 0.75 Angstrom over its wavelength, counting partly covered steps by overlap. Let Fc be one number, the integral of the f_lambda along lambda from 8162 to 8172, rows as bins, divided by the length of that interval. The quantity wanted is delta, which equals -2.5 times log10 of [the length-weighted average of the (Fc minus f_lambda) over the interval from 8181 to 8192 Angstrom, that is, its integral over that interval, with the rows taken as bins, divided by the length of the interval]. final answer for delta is 3.4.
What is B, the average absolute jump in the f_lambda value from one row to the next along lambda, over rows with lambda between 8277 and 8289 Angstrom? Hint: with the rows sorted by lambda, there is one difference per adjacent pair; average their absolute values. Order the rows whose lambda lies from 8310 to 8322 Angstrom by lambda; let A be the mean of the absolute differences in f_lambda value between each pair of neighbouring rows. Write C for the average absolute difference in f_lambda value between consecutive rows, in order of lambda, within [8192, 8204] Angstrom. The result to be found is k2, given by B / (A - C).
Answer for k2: 0.9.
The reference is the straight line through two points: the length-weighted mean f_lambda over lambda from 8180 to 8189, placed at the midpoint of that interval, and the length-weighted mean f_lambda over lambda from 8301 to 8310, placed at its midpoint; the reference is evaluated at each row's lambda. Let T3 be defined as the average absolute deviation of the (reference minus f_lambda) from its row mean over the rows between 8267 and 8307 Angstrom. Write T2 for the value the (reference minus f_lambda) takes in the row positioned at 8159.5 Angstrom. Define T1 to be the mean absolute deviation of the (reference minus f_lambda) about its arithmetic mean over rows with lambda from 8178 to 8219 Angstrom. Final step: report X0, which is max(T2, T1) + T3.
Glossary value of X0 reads 0.15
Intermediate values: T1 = 0.04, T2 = 0.02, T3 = 0.12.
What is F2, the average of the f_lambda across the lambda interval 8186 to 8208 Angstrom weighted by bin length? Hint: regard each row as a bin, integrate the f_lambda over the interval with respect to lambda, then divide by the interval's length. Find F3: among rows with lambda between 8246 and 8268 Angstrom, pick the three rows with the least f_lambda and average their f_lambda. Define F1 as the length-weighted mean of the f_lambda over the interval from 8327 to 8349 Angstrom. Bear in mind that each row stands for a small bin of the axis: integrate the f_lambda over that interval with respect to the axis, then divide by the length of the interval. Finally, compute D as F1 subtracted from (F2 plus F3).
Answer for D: 3.66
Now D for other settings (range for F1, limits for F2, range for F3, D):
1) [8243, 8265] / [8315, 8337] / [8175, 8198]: 3.74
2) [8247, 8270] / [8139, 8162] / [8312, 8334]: 3.71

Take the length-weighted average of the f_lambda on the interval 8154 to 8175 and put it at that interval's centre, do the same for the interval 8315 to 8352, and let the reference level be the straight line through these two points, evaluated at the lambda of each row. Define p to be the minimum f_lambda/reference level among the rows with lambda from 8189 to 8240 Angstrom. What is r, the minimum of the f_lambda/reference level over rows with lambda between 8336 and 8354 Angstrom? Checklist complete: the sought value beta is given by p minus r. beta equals 0.018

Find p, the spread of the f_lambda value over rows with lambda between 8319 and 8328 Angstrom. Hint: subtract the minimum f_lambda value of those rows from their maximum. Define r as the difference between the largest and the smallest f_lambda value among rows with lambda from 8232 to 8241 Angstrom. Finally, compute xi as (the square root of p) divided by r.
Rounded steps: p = 0.08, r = 0.17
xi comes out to 1.7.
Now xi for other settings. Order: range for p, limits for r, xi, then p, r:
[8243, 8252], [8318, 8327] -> 2.5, 0.03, 0.07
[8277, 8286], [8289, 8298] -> 0.9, 0.06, 0.27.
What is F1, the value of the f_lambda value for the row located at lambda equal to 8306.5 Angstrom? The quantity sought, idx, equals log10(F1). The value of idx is 0.62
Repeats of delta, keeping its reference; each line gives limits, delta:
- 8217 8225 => 2.8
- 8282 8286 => 2.4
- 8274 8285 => 2.6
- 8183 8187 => 3.4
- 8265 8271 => 2.6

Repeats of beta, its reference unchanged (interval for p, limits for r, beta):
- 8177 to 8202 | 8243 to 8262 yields 0.000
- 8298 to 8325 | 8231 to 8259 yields 0.006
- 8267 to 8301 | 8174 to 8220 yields -0.027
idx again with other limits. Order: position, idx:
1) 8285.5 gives 0.57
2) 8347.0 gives 0.60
